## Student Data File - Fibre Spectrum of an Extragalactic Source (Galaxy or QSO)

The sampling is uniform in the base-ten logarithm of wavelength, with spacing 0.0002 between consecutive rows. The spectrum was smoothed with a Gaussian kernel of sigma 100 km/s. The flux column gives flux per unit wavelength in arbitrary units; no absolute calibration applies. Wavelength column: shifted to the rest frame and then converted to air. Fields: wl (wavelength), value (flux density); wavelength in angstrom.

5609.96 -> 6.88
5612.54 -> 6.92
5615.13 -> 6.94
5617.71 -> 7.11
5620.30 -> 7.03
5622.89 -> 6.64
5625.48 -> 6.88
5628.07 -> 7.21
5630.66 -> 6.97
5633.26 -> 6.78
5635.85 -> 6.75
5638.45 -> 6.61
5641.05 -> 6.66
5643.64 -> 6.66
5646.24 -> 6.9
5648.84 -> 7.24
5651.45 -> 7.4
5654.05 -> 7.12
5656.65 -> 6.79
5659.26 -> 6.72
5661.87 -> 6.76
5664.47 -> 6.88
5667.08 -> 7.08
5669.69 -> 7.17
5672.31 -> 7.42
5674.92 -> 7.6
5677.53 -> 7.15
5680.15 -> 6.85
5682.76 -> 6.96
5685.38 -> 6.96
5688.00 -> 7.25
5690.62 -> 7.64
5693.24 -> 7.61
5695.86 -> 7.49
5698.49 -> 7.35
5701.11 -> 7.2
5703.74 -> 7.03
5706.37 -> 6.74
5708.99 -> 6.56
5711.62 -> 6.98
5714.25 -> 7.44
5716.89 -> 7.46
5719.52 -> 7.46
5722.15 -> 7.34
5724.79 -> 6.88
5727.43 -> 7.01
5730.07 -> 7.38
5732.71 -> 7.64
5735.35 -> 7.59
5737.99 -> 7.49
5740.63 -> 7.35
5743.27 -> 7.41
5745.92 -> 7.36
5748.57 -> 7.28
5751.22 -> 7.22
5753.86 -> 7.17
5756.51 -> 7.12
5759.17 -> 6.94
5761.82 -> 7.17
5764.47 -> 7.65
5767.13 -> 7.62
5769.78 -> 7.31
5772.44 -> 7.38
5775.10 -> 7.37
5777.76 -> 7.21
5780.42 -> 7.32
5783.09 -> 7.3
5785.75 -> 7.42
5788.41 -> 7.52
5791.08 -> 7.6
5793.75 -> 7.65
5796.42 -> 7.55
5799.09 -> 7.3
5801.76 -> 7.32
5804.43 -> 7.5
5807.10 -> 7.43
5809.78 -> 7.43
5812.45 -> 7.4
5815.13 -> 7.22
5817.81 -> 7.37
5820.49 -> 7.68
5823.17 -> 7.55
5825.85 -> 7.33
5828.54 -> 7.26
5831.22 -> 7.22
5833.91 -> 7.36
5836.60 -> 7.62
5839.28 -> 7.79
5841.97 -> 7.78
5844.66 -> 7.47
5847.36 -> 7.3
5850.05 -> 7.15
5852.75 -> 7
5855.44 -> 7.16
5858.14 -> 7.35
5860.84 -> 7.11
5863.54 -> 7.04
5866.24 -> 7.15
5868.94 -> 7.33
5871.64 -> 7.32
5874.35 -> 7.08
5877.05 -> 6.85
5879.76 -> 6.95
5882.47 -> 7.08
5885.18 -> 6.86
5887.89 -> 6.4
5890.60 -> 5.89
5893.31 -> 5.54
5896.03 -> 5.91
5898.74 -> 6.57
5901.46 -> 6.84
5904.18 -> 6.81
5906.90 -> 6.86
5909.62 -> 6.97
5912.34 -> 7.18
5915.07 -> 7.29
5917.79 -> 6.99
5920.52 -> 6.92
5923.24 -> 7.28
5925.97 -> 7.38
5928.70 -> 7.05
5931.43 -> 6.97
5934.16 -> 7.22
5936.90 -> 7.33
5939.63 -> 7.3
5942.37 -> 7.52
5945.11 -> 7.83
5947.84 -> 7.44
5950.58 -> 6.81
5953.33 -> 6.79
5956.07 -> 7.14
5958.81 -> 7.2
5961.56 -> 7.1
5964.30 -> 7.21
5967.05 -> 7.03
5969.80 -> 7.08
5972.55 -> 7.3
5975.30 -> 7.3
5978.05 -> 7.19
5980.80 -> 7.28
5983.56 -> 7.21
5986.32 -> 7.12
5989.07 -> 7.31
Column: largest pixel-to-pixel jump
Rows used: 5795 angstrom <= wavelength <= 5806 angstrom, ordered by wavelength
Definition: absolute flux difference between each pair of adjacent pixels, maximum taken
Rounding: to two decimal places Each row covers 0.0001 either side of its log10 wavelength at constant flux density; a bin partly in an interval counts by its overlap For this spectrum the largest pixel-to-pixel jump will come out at 0.25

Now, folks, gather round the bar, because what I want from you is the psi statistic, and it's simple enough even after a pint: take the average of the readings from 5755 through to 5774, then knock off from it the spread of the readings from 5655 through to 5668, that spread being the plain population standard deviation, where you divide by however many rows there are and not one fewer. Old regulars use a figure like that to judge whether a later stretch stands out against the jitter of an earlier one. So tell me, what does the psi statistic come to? 7.18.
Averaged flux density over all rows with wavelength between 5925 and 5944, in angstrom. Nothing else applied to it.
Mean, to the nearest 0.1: 7.3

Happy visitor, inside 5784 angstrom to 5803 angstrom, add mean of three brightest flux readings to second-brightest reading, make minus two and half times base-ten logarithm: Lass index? -2.955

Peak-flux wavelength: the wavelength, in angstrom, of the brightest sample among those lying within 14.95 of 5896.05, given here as 5882.47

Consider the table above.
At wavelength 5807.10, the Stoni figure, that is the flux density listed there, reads 7.43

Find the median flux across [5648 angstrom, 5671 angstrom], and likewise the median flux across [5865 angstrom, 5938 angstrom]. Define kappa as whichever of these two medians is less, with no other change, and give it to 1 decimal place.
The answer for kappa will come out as 7.0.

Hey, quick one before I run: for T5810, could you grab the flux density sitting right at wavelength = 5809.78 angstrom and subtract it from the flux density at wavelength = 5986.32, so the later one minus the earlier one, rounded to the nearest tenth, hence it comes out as -0.3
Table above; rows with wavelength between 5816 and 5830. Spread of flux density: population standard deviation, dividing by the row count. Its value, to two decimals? 0.15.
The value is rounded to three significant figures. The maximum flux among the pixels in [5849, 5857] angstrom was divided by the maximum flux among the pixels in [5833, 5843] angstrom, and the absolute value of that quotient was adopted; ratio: 0.919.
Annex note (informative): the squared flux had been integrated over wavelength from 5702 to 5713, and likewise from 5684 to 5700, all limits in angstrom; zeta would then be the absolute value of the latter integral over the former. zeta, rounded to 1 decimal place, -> 1.7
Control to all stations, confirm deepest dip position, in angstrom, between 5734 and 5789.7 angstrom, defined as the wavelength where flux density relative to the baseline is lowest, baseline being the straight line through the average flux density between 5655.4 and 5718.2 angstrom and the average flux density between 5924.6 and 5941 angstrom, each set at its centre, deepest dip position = 5759.17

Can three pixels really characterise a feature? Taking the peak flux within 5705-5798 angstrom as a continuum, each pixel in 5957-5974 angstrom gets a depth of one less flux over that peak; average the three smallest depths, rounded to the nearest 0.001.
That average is 0.054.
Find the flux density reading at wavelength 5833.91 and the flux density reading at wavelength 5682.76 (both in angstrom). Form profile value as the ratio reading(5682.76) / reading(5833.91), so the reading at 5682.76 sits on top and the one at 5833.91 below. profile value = 0.95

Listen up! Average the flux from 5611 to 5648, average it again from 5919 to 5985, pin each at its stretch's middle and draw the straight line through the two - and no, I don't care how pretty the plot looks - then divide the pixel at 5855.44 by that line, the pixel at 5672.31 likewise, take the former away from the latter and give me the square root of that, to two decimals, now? 0.26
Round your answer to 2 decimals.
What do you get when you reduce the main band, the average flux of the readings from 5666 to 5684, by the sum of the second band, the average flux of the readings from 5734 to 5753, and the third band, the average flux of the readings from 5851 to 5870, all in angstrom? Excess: -7.37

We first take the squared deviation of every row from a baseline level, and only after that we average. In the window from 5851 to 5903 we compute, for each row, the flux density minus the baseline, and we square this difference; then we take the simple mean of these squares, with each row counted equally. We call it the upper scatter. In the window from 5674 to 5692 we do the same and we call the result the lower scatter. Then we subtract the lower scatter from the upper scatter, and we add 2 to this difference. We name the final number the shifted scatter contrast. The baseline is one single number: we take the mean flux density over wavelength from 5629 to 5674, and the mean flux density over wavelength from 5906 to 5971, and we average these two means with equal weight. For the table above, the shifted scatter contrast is 2.21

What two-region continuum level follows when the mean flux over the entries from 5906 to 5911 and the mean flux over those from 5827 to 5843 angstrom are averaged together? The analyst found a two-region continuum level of 7.21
